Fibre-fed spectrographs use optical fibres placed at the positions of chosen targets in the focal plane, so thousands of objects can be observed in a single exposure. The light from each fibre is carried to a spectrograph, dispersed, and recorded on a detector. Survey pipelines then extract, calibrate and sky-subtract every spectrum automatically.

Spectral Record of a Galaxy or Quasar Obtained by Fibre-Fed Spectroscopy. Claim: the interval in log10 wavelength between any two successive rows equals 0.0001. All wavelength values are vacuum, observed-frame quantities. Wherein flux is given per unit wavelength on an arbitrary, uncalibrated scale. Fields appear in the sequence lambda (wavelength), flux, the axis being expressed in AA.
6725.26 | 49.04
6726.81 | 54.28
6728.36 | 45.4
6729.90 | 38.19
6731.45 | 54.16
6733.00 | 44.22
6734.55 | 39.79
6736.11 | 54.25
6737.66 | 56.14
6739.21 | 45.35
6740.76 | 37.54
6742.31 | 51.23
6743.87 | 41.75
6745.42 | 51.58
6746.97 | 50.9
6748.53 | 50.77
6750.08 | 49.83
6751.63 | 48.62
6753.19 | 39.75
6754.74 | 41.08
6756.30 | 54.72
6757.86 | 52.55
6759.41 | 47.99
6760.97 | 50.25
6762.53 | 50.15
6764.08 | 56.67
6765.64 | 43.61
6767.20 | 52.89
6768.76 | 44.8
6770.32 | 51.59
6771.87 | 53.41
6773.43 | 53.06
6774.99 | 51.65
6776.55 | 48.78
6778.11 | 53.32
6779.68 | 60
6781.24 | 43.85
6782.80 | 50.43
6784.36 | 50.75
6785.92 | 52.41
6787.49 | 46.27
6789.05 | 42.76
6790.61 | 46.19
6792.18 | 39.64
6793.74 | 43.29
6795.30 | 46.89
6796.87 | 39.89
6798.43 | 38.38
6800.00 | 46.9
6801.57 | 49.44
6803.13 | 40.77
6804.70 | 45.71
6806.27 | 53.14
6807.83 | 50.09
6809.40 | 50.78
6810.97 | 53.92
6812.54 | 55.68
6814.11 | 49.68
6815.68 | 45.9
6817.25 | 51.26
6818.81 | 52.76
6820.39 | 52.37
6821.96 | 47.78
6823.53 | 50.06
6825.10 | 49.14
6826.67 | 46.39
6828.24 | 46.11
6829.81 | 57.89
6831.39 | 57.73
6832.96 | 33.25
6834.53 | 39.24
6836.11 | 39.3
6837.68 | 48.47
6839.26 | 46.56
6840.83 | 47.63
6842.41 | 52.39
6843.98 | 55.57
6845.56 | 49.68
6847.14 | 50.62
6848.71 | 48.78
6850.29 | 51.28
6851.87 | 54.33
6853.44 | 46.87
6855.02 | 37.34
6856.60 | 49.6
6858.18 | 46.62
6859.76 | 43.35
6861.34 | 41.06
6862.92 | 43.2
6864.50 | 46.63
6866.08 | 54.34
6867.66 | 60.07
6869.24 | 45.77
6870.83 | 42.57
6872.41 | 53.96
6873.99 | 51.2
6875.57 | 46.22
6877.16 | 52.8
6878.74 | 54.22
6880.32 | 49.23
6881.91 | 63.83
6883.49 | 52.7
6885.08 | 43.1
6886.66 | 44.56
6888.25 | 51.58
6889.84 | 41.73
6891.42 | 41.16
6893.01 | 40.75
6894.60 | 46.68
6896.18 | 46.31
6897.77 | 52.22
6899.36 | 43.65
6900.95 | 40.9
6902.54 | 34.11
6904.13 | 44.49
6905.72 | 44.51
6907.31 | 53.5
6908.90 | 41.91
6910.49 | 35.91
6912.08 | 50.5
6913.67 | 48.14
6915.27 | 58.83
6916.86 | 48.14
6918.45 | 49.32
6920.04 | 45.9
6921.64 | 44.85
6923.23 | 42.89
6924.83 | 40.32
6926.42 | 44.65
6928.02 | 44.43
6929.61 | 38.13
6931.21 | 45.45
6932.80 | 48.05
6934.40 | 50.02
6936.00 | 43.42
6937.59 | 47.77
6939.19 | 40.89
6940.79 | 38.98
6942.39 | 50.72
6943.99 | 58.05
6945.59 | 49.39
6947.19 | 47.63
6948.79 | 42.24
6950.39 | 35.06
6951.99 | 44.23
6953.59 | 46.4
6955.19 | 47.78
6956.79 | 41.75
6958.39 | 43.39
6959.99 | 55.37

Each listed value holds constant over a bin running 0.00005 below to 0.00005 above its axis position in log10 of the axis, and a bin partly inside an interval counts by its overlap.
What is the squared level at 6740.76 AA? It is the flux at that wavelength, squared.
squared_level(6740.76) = 1409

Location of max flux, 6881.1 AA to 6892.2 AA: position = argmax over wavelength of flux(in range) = 6881.91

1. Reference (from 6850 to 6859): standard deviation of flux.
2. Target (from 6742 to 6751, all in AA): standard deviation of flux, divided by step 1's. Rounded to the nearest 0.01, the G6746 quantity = 0.65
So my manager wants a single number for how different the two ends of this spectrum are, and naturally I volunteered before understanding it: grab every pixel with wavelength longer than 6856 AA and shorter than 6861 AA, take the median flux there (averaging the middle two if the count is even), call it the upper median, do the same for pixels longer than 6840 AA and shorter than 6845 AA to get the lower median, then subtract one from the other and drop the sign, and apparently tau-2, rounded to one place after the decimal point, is 5.8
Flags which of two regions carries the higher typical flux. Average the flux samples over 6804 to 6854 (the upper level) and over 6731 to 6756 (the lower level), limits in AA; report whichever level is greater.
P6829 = 49.4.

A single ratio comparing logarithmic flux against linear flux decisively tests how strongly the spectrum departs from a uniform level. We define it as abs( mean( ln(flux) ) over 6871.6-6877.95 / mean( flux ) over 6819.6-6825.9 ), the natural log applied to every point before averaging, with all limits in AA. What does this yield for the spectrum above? 0.079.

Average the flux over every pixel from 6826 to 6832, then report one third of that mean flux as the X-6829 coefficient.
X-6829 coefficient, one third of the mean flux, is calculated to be 17.3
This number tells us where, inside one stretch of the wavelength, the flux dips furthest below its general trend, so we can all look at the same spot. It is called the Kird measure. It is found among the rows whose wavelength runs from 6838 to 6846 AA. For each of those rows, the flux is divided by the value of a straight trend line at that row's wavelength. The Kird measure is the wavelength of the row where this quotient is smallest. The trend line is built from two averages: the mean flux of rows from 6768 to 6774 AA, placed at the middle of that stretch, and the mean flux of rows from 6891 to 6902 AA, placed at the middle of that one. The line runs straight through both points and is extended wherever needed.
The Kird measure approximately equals 6839.26 AA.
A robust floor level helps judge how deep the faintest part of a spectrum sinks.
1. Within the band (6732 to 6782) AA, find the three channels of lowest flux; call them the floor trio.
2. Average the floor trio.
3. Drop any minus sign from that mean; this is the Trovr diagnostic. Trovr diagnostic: 39.0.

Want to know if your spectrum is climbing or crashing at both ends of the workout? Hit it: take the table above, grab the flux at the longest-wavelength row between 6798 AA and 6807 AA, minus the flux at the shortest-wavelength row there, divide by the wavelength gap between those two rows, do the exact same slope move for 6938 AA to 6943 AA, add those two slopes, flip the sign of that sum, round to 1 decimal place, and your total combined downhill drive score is -5.0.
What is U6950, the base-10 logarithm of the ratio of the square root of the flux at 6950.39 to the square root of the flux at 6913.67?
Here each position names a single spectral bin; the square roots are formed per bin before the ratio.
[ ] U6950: -0.069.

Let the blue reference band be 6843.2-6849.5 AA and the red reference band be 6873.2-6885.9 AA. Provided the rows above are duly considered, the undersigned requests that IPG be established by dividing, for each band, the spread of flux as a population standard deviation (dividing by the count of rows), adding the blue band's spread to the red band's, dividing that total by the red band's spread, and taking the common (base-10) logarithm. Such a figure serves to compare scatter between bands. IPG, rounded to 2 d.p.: 0.16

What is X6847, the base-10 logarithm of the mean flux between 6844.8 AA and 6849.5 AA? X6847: 1.70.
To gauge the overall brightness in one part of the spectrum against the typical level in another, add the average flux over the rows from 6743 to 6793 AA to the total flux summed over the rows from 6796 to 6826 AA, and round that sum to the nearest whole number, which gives 973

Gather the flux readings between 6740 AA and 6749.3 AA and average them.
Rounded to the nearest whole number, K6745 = 47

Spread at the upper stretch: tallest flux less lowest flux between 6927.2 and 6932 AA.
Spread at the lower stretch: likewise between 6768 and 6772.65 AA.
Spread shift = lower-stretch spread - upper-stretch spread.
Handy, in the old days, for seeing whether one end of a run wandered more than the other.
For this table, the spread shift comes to 1.3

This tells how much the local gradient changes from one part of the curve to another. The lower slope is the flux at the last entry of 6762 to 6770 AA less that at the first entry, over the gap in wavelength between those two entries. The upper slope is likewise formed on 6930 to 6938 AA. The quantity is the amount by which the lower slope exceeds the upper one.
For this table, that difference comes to -1.2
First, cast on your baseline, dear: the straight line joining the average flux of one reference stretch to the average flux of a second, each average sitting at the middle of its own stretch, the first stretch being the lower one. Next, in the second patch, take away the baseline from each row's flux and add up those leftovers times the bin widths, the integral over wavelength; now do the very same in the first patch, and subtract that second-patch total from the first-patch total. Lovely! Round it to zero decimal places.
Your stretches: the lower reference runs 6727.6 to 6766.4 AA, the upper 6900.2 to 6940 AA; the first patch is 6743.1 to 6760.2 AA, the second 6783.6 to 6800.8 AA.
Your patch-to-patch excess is 45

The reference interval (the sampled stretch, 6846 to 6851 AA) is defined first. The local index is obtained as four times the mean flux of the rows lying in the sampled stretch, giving 201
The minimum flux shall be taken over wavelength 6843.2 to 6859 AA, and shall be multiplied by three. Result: 112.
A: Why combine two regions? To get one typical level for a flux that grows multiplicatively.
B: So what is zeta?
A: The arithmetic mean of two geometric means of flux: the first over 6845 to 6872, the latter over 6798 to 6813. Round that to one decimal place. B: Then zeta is 47.8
